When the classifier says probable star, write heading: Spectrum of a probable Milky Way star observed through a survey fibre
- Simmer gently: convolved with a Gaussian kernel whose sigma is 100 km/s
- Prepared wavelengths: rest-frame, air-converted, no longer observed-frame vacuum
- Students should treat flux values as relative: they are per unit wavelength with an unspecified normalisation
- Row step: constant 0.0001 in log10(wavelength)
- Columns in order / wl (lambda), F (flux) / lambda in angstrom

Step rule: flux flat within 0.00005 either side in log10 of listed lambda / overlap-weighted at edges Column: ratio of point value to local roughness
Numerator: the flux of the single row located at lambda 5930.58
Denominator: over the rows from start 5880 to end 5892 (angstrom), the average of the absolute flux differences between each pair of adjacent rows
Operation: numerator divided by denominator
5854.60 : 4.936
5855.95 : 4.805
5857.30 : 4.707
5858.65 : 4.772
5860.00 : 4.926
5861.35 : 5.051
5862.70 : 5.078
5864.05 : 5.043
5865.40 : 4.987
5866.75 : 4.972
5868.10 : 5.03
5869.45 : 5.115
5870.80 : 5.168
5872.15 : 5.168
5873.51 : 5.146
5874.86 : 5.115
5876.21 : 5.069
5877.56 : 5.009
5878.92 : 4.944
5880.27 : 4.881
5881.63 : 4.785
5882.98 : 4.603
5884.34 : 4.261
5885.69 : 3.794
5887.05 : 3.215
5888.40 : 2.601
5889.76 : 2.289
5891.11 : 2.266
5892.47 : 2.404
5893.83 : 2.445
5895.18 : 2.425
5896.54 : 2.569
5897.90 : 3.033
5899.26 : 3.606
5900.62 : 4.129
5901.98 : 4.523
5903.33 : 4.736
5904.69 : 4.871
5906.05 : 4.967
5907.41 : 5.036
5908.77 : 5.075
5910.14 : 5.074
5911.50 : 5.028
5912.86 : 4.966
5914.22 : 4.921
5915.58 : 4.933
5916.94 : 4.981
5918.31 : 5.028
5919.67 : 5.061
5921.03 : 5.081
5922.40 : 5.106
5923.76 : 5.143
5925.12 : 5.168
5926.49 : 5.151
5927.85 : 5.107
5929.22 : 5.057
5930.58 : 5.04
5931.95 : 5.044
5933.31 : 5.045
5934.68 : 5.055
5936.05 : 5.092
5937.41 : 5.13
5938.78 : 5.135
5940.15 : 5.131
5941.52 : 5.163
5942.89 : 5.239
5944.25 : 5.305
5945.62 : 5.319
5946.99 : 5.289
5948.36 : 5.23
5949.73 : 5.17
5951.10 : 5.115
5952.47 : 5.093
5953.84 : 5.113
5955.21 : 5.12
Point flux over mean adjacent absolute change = 15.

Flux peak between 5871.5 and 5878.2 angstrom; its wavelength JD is 5872.15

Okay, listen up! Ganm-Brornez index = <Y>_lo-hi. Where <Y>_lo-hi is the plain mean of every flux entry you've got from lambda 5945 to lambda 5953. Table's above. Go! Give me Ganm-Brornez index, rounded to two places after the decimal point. 5.20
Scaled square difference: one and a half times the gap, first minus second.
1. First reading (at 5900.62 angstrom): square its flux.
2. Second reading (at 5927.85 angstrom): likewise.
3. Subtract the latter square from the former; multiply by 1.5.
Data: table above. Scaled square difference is -14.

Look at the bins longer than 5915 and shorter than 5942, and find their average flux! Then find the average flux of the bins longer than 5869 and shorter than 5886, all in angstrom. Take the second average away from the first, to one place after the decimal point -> 0.2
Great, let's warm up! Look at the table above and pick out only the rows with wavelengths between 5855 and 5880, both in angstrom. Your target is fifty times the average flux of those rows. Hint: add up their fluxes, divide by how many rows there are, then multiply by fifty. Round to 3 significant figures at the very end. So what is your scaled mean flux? 250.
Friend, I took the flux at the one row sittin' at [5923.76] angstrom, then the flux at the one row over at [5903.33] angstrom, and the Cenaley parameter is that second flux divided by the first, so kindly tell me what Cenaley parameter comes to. 0.92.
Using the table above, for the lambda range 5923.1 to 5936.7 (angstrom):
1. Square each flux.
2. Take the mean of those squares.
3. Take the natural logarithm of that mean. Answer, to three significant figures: 3.25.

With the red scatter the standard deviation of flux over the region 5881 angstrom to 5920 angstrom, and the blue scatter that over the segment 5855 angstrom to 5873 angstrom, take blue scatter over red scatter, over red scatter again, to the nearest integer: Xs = 0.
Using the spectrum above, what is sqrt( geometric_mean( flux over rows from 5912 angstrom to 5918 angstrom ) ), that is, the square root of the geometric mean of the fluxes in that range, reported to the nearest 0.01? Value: 2.22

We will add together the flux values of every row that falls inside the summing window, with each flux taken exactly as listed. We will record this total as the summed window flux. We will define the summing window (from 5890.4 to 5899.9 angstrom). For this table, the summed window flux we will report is 18.7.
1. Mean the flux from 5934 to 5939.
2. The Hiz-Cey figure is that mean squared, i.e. 26.0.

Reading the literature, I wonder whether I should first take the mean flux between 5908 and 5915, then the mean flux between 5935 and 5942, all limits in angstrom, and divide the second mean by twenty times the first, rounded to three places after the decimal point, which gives 0.051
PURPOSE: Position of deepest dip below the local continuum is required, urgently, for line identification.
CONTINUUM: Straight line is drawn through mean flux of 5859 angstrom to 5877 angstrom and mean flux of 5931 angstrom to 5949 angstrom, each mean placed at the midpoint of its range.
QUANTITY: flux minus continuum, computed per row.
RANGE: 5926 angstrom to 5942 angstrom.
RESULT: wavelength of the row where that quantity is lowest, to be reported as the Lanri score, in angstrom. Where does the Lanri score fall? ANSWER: 5930.58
